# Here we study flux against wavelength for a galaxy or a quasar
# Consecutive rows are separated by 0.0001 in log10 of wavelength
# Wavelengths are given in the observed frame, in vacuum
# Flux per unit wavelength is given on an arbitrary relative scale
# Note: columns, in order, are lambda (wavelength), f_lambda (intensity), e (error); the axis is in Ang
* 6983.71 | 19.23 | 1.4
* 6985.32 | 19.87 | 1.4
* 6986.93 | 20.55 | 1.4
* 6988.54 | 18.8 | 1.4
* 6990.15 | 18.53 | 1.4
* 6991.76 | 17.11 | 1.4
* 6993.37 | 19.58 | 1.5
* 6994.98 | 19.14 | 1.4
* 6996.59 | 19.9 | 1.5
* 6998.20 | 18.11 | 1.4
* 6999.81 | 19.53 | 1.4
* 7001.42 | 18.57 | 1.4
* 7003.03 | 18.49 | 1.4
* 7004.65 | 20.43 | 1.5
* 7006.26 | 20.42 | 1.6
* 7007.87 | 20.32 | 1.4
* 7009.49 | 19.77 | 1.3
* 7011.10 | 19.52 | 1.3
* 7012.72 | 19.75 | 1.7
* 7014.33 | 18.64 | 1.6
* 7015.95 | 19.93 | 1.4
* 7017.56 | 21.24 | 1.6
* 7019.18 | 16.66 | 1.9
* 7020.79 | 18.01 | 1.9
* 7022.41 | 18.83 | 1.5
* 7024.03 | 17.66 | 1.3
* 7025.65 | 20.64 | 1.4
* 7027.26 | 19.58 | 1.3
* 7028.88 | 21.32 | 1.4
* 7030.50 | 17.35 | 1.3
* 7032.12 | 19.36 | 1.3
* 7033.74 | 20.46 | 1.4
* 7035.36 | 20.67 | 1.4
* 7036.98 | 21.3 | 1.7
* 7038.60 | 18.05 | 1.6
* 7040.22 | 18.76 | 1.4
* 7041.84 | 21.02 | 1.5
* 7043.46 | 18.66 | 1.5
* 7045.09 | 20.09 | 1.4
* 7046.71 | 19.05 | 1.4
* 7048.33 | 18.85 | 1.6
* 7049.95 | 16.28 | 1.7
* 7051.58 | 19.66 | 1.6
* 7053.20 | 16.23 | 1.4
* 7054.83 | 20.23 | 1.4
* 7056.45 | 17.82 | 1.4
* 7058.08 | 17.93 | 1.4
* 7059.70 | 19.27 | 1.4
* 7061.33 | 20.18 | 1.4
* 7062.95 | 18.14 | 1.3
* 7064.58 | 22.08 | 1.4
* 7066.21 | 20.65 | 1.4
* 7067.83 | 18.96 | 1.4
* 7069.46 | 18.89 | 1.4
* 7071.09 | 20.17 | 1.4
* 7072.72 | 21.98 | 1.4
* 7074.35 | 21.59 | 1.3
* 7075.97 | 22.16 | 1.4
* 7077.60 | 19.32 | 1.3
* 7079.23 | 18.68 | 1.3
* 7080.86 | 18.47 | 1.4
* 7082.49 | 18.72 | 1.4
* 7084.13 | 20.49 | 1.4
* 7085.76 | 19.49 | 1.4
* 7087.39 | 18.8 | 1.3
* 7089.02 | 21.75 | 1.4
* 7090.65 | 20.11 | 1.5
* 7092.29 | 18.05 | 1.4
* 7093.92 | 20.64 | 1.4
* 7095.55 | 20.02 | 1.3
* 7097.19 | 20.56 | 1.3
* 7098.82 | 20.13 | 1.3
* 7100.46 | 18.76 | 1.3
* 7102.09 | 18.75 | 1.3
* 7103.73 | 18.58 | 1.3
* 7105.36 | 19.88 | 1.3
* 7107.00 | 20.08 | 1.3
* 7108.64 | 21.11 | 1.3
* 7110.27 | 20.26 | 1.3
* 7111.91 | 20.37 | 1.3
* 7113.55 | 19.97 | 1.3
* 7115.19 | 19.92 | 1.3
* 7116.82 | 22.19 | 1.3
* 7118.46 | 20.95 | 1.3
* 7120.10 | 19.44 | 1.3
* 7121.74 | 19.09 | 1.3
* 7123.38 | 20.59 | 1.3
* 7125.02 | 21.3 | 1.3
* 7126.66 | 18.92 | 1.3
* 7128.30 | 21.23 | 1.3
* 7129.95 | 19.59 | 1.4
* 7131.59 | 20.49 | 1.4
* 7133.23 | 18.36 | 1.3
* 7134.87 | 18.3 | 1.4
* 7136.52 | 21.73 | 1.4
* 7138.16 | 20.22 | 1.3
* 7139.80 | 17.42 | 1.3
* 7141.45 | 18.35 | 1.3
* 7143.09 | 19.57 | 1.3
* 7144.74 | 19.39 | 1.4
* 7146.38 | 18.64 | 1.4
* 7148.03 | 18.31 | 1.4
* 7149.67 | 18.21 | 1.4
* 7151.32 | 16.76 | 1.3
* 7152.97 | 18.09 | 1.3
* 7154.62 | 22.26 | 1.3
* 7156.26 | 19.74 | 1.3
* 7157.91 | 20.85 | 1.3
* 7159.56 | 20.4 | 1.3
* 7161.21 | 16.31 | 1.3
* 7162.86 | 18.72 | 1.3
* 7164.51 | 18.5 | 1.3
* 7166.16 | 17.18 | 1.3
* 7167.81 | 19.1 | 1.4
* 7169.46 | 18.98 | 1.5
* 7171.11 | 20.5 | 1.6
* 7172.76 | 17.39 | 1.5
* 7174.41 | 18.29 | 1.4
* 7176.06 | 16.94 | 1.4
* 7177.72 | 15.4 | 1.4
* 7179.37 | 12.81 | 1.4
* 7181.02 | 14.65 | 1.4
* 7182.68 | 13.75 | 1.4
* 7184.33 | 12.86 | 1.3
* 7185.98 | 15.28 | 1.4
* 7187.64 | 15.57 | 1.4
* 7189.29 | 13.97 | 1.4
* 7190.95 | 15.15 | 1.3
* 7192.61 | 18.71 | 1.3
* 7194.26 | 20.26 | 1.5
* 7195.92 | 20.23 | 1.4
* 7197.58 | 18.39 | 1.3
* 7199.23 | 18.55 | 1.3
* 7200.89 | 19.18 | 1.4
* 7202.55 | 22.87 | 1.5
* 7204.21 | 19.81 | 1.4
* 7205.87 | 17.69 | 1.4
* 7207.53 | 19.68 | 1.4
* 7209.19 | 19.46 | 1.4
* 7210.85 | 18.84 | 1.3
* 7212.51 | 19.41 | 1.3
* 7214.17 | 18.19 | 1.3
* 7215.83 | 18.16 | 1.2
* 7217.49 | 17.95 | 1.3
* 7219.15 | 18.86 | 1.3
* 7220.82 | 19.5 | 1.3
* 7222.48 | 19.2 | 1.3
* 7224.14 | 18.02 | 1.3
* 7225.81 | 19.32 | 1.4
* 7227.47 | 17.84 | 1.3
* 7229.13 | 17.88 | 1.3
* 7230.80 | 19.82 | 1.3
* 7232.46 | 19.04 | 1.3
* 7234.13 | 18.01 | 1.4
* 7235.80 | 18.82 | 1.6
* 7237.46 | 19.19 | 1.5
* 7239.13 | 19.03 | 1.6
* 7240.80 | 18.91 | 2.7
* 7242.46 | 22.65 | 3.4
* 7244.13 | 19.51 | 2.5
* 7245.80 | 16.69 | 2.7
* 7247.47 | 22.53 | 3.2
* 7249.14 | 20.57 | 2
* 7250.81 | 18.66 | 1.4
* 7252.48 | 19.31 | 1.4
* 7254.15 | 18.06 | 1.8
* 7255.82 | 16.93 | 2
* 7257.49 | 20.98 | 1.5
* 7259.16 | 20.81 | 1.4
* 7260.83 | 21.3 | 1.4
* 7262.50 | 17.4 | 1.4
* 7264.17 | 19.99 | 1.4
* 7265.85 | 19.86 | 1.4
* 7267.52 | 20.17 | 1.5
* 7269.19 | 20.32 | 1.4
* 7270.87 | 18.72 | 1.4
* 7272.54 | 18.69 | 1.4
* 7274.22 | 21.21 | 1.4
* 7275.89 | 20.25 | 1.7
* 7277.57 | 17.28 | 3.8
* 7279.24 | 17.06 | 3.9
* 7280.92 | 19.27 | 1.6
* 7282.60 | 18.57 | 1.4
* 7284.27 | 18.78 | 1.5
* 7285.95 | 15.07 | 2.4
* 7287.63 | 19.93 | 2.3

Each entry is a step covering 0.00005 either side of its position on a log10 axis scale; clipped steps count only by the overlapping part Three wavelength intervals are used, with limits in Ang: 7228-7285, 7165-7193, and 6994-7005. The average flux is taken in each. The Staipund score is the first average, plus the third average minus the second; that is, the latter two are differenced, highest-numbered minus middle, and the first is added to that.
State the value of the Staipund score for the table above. 22.2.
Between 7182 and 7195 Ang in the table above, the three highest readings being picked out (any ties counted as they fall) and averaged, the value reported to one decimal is 18.2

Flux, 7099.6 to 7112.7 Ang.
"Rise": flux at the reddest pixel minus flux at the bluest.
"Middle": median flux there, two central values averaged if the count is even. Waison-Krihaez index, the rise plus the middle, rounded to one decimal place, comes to 21.6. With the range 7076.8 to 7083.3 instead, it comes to 18.1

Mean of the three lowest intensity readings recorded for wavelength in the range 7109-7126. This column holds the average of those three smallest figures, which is 19.5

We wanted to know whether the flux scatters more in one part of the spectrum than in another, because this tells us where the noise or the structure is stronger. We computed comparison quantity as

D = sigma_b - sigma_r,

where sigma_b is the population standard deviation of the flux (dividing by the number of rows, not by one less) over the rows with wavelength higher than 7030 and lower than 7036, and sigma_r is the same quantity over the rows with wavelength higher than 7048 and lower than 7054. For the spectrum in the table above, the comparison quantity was -0.21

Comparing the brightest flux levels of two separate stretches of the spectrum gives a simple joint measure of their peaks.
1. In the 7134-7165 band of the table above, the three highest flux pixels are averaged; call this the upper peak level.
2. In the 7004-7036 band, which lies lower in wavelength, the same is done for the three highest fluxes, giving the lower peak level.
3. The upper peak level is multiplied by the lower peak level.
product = 456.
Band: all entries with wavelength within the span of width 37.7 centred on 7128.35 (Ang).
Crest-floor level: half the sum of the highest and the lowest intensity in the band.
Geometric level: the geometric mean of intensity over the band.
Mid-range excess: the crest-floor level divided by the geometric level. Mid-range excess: 1.000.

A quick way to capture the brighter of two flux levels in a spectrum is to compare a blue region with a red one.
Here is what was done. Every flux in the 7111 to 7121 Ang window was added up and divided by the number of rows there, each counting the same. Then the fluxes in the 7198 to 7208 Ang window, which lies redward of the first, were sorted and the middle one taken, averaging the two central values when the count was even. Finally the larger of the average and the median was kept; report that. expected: 20.5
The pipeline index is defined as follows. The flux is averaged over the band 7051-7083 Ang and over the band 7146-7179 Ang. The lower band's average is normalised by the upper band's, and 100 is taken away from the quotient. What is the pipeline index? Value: -98.9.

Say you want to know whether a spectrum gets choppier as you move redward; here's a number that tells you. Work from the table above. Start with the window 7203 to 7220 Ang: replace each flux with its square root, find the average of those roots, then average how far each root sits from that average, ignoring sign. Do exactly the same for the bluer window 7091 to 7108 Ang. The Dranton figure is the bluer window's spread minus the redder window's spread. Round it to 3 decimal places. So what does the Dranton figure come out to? 0.017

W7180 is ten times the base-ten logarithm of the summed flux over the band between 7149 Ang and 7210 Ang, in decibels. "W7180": 28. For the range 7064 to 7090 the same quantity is 25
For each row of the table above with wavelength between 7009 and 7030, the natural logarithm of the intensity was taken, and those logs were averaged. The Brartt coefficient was 2.96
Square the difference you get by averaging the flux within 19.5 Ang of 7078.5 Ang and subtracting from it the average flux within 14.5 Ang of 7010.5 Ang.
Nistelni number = 0.6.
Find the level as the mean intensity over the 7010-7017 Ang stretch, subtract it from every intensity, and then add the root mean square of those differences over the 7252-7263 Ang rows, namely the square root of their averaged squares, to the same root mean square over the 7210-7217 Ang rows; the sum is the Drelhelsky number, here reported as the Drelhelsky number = 2.7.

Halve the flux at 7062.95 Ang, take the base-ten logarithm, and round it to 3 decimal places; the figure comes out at 0.958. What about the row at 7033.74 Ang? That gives 1.010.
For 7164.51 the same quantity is 0.966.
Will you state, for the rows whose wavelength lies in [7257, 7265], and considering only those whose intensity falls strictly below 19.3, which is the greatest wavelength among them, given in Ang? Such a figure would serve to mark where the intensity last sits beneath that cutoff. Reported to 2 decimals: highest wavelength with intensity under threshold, 7262.50 Ang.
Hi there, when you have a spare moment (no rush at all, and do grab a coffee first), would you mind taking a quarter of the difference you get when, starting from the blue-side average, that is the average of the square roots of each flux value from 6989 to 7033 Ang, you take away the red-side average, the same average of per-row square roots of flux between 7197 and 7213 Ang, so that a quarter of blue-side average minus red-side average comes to -0.01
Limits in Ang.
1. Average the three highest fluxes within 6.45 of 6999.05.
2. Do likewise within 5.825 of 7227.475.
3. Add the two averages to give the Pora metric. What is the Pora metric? 39.4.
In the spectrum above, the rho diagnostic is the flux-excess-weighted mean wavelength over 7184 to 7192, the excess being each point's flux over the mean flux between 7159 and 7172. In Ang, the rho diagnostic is 7187.4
